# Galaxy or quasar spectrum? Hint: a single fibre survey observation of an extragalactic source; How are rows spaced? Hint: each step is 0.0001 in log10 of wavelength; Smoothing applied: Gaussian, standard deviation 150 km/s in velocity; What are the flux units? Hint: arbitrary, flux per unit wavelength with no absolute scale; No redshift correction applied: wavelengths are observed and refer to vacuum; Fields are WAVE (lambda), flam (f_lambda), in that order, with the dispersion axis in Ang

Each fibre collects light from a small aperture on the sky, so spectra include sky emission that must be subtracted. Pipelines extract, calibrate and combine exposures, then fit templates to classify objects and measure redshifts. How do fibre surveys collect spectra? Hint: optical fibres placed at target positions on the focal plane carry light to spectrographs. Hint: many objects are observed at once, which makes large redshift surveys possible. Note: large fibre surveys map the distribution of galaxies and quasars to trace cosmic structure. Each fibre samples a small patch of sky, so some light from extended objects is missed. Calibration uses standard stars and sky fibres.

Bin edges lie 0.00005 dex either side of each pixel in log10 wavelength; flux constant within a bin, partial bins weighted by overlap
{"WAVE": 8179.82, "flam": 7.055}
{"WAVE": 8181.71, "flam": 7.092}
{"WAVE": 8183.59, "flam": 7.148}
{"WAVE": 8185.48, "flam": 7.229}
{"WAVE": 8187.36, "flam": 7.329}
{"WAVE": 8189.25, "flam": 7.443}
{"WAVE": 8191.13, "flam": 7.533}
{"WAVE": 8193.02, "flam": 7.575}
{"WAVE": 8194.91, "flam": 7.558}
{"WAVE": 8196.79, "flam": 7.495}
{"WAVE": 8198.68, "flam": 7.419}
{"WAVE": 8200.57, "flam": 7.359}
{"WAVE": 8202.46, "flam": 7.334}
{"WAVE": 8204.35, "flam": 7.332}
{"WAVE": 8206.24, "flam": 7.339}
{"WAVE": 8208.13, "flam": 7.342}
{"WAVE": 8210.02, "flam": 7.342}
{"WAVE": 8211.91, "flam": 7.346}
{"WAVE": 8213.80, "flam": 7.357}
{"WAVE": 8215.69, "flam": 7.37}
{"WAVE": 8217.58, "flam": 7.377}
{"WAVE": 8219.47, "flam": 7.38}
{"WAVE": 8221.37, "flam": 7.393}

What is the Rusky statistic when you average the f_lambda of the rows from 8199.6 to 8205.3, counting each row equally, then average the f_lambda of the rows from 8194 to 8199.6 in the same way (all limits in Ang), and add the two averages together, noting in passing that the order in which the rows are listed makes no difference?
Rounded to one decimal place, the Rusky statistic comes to 14.8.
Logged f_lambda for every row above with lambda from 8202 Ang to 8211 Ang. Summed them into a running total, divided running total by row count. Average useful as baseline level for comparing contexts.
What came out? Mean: 7.34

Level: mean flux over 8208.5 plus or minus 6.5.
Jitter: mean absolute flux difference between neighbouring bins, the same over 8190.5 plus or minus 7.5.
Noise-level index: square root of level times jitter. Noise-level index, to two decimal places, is 0.73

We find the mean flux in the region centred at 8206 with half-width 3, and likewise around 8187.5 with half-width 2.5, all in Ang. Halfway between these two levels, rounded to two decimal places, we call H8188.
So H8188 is 7.34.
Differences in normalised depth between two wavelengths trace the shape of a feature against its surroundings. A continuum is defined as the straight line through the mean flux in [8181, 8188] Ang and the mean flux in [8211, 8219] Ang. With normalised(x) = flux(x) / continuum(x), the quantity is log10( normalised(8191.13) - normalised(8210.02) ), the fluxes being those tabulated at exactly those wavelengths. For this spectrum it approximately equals -1.4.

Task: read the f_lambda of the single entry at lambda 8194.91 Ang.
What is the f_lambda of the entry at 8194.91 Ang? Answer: 7.558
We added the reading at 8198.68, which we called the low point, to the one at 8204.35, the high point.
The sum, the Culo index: 14.8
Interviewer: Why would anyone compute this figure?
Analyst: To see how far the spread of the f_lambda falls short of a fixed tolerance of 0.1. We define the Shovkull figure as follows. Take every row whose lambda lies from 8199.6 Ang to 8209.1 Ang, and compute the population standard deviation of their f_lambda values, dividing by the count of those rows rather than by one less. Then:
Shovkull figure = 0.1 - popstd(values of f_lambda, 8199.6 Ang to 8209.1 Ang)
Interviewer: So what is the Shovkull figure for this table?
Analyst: 0.09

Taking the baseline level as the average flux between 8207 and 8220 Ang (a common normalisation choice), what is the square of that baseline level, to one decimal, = 54.2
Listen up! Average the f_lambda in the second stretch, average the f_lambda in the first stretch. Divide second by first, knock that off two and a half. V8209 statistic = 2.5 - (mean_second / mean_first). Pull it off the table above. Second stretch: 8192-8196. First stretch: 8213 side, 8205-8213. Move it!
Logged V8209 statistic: 1.47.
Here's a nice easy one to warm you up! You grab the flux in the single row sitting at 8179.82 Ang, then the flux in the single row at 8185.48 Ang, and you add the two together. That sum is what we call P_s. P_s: 14.3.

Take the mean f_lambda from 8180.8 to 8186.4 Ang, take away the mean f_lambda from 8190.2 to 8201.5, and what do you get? -0.33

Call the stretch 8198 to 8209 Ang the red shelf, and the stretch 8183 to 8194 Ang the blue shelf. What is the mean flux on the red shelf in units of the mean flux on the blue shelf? 1.00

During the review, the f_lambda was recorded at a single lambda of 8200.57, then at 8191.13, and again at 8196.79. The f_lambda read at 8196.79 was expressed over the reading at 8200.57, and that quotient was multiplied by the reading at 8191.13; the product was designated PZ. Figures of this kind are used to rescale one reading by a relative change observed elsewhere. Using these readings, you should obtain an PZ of 7.7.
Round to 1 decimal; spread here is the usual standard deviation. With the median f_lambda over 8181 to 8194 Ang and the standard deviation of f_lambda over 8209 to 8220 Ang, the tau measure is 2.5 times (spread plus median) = 18.4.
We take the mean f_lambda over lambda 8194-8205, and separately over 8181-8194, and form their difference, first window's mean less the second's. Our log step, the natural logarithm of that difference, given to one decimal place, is -2.5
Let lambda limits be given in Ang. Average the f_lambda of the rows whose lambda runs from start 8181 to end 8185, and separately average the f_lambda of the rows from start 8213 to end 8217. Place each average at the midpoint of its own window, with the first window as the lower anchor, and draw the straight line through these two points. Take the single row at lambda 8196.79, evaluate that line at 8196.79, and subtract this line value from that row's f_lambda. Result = 0.3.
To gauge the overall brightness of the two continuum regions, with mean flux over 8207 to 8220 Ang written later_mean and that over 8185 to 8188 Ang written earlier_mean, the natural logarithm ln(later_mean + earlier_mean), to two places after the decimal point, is 2.68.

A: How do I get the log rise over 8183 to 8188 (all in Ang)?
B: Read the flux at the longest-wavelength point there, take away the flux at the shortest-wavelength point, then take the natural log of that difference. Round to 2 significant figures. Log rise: -1.7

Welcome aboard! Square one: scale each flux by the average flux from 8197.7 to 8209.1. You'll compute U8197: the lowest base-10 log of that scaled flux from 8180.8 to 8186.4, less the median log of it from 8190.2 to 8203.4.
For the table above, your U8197 -0.024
